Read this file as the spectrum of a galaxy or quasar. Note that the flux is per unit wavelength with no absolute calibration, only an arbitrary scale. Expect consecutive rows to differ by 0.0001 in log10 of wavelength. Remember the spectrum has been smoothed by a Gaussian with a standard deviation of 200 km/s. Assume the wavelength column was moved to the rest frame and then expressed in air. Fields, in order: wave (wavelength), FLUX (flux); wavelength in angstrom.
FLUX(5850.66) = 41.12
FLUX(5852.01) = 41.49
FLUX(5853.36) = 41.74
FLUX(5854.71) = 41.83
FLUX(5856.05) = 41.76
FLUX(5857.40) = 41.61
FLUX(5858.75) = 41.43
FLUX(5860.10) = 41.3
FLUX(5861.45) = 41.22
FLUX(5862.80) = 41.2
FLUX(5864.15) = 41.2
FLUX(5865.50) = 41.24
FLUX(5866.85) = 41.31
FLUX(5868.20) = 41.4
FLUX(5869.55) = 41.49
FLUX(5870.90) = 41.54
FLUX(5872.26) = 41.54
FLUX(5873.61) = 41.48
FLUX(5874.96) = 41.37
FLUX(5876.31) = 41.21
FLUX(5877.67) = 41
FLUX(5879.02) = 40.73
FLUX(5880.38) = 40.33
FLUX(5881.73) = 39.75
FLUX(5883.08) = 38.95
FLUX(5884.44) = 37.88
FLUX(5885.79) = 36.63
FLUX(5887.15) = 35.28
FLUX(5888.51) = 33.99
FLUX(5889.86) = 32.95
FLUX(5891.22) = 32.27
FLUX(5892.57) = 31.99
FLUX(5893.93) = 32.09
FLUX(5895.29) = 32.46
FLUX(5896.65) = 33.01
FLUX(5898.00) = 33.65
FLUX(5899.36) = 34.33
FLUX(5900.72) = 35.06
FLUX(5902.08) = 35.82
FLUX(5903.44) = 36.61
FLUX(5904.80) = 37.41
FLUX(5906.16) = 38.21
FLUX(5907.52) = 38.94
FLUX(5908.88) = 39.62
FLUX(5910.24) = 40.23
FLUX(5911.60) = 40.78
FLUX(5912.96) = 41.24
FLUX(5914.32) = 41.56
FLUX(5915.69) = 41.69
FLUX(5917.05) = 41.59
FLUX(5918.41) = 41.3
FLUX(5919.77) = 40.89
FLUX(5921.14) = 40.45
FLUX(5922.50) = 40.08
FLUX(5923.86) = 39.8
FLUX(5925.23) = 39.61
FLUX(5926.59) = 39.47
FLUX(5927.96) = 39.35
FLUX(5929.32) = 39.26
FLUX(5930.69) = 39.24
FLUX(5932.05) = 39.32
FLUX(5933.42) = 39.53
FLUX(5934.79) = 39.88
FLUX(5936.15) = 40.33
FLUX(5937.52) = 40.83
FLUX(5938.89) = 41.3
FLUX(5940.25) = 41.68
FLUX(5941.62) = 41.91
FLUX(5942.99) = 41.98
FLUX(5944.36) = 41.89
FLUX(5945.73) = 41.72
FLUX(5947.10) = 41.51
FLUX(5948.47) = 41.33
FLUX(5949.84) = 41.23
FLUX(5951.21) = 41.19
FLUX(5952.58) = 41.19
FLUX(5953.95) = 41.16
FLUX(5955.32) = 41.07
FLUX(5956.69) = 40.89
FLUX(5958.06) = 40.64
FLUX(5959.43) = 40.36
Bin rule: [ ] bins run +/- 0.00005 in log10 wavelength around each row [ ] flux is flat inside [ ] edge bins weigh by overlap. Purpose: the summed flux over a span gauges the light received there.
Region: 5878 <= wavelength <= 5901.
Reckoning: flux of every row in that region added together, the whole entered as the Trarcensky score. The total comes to 601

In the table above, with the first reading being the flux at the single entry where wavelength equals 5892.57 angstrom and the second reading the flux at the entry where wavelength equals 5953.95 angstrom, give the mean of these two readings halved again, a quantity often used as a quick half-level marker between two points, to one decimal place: 18.3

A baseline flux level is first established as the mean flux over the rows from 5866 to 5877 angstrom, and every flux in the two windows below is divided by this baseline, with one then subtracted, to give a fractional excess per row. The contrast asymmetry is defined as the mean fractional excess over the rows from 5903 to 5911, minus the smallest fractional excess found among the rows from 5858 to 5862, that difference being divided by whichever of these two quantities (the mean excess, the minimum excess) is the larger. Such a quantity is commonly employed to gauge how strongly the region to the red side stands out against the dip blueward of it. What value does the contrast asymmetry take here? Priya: 14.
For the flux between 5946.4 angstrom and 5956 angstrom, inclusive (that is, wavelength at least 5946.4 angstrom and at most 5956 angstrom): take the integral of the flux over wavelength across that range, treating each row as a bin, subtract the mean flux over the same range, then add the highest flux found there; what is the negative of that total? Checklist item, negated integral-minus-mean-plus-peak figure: -396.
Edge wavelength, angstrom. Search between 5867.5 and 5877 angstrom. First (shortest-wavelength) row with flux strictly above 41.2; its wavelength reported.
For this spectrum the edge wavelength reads 5868.20 angstrom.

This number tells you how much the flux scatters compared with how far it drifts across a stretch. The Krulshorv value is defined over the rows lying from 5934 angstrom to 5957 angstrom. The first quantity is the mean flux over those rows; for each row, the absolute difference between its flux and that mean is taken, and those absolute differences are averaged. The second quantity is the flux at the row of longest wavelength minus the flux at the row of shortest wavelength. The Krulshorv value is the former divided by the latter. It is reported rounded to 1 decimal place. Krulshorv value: 0.4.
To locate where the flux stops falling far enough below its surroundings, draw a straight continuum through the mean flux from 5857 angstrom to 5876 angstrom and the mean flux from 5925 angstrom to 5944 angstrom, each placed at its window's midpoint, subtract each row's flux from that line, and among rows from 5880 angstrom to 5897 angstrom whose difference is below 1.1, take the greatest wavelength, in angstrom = 5880.38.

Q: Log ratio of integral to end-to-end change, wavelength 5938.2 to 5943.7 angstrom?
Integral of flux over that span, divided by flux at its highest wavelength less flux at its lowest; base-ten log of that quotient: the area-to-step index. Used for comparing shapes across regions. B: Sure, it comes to 2.53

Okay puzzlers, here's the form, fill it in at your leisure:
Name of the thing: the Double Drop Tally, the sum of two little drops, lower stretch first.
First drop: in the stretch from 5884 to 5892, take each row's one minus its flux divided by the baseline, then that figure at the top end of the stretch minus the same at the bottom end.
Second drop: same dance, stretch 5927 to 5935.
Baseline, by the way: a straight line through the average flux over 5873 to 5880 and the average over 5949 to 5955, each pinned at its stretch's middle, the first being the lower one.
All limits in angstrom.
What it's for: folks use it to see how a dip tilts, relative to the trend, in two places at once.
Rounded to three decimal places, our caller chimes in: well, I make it 0.124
